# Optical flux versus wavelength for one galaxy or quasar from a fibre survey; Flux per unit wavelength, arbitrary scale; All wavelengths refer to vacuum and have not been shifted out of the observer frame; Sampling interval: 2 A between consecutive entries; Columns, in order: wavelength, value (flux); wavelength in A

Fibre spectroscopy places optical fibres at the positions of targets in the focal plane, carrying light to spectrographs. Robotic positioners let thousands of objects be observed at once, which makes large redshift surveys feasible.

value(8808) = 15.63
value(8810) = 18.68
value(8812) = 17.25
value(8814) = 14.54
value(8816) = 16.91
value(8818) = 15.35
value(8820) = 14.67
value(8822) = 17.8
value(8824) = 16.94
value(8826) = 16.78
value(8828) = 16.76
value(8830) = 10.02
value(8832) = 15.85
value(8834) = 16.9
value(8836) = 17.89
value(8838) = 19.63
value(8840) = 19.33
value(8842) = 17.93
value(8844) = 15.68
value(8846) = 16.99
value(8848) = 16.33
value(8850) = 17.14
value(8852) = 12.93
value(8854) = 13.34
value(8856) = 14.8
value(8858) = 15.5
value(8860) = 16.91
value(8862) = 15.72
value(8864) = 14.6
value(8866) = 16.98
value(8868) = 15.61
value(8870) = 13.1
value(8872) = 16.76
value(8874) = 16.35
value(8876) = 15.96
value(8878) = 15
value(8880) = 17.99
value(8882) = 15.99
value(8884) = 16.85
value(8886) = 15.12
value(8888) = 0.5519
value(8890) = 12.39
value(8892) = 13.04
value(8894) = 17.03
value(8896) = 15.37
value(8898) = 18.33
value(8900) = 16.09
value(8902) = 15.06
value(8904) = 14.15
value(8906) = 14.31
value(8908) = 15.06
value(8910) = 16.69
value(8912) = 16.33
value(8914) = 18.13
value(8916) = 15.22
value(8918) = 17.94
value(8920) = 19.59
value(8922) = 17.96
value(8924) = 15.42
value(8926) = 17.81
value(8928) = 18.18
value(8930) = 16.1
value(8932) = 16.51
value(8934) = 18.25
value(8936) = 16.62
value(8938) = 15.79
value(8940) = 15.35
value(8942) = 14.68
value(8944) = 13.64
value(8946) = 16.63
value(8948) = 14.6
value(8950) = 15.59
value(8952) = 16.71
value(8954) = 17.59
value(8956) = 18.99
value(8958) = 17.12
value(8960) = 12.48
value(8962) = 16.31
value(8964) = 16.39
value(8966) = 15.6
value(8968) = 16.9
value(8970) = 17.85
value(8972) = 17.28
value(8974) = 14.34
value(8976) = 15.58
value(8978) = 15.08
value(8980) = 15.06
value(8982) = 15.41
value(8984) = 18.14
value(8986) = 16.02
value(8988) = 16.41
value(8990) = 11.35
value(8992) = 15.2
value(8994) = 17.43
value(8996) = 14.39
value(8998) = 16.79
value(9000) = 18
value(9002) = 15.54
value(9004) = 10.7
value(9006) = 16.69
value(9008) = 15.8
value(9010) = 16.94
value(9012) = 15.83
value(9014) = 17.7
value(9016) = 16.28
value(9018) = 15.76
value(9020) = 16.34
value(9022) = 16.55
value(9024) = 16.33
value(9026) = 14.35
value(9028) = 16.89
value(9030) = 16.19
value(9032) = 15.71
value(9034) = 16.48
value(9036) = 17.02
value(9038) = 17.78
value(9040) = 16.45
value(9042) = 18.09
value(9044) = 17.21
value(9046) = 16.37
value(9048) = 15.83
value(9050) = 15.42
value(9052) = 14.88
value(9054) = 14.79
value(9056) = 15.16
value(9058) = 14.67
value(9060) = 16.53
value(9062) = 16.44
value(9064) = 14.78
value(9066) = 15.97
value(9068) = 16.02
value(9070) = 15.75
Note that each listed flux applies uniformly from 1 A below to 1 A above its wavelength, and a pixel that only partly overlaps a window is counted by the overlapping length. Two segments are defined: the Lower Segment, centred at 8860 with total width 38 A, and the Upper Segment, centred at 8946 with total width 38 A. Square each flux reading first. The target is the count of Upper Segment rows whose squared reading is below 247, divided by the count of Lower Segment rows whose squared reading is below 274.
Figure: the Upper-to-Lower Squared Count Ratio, 0.46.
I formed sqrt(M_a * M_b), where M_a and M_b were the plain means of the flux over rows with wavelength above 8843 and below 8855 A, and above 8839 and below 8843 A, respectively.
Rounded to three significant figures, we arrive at 16.9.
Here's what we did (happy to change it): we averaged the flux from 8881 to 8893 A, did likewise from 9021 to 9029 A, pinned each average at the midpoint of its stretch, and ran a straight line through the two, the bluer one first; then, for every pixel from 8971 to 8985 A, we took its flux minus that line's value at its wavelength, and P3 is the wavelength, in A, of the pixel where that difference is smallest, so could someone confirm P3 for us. 8974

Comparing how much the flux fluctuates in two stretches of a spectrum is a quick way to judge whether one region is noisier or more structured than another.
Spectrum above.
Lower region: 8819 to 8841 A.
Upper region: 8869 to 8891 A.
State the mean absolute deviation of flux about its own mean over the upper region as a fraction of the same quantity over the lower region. 1.8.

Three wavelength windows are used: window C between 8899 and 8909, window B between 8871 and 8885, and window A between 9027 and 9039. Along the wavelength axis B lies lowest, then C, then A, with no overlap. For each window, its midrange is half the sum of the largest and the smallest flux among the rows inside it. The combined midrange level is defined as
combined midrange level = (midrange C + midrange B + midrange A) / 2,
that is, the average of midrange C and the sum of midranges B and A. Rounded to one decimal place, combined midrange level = 24.2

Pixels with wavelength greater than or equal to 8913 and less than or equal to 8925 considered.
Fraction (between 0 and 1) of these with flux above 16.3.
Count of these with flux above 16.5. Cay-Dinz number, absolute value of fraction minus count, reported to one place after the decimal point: 3.3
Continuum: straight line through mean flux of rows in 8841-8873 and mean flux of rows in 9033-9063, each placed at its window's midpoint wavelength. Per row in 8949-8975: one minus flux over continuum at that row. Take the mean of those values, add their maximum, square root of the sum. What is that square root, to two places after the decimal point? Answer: 0.44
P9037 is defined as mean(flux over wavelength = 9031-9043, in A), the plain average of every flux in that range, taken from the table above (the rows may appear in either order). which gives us 16.9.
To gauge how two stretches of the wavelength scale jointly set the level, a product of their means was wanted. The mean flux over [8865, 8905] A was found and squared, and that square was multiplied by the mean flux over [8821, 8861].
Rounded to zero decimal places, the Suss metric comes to 3606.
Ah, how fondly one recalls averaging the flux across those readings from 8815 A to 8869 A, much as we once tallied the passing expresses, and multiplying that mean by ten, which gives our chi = 161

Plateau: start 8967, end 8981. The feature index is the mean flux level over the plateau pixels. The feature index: 16.0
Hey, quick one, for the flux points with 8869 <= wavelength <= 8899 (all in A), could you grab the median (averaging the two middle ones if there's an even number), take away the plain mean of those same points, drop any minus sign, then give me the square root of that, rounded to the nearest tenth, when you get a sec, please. 1.1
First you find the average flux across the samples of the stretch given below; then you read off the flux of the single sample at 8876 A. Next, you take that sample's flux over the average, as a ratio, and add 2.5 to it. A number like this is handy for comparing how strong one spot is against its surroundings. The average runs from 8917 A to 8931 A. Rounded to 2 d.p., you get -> 3.41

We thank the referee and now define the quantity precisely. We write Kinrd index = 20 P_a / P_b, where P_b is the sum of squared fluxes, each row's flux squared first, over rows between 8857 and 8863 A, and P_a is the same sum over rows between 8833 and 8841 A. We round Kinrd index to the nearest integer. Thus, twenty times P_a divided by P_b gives 35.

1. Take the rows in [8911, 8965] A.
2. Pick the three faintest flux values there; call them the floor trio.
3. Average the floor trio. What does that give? 13.6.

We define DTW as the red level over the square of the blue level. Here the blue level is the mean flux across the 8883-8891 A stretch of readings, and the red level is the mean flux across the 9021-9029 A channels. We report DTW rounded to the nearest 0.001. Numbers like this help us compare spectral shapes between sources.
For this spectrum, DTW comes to 0.127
